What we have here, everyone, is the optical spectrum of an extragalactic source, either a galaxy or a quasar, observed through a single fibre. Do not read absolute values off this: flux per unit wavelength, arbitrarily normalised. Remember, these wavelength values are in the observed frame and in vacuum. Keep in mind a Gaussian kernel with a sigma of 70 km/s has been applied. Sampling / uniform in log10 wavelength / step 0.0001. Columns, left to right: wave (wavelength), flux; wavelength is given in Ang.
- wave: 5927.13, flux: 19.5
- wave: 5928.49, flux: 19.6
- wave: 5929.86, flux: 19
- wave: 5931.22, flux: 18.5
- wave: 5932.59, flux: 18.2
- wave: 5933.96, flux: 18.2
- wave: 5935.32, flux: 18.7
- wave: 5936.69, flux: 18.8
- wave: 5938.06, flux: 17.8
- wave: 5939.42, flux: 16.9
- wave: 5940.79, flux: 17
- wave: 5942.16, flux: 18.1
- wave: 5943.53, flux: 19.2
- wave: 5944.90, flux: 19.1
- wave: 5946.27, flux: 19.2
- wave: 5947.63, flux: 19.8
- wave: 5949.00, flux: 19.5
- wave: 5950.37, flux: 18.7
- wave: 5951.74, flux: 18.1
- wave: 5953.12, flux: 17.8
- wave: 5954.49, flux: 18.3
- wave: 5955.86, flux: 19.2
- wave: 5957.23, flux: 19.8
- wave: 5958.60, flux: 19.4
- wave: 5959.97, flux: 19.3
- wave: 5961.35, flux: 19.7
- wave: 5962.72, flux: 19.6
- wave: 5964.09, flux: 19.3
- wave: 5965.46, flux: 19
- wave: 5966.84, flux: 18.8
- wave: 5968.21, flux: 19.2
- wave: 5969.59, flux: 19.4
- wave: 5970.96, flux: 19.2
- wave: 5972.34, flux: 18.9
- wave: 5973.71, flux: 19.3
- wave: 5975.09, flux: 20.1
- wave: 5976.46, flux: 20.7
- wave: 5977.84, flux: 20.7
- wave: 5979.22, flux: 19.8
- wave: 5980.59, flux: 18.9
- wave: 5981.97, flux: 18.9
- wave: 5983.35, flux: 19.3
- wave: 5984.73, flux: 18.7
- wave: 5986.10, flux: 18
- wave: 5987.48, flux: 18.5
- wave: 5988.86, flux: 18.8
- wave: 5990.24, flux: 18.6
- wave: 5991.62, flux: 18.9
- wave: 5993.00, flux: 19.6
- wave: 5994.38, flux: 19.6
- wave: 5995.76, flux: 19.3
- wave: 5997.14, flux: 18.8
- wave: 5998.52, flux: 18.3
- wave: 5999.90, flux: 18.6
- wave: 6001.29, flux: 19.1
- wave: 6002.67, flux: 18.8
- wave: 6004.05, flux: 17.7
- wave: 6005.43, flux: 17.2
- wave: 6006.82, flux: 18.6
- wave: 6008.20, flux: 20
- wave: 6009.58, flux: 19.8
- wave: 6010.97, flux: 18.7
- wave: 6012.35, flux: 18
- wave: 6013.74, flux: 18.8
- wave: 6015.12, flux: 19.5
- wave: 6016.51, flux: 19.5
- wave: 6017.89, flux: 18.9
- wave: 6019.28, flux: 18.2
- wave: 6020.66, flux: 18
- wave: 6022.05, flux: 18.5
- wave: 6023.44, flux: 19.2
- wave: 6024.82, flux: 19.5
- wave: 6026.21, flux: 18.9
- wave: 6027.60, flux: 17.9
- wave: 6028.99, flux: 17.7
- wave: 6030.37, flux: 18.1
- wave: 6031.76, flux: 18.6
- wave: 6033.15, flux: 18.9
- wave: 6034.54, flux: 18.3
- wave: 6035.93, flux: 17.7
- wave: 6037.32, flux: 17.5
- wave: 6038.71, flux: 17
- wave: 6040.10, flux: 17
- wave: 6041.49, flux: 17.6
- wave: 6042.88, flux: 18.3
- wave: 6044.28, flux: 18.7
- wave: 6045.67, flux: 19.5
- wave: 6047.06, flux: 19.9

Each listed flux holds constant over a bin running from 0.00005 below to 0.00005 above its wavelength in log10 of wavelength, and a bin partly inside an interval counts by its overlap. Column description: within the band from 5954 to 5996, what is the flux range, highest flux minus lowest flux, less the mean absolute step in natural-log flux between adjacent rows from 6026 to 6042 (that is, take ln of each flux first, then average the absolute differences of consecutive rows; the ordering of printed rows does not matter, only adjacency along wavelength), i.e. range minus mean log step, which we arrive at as 2.68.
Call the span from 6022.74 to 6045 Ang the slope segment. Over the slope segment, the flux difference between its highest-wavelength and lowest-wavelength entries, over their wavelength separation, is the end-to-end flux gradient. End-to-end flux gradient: -0.024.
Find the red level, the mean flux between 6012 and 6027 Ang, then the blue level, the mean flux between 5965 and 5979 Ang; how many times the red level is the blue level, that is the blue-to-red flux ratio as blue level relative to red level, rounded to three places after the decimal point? 1.038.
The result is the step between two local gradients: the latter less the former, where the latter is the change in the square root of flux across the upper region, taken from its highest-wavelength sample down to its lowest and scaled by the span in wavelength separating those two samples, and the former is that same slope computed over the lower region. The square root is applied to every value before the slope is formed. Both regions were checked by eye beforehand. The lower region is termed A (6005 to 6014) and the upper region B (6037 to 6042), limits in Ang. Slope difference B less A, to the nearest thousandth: -0.020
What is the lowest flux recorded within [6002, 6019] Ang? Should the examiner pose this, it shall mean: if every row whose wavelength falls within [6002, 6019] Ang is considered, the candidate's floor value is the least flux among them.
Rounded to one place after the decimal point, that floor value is 17.2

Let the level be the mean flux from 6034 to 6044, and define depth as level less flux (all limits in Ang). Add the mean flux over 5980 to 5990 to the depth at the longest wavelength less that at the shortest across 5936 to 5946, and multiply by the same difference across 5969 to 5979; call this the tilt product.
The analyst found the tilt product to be -24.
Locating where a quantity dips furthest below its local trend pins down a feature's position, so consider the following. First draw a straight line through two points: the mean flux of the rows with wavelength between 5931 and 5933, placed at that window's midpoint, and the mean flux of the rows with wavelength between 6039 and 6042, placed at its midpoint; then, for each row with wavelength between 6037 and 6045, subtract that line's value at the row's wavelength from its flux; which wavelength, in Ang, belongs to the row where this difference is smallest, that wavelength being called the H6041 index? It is 6038.71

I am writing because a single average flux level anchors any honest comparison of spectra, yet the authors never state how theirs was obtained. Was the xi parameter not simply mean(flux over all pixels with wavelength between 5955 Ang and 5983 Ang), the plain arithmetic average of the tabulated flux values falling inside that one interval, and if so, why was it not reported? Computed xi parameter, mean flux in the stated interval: 19.5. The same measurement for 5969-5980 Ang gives 19.8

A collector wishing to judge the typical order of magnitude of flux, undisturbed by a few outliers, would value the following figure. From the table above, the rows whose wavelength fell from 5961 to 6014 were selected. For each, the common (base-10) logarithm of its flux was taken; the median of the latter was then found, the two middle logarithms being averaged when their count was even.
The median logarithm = 1.28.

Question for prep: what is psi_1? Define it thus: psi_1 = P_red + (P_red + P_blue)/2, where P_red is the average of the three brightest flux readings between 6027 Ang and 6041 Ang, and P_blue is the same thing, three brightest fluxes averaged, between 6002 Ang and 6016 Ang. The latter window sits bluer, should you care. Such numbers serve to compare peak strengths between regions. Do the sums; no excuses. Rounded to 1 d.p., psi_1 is 37.8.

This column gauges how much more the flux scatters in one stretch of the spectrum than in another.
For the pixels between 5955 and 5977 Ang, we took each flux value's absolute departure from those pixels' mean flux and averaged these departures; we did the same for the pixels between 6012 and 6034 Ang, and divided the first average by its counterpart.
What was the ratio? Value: 0.67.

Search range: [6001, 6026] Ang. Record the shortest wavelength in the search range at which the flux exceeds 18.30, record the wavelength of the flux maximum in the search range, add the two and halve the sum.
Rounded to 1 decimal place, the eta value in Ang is 6004.7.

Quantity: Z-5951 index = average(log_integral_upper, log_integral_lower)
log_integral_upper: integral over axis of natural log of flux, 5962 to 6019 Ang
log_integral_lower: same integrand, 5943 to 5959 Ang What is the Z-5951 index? 108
